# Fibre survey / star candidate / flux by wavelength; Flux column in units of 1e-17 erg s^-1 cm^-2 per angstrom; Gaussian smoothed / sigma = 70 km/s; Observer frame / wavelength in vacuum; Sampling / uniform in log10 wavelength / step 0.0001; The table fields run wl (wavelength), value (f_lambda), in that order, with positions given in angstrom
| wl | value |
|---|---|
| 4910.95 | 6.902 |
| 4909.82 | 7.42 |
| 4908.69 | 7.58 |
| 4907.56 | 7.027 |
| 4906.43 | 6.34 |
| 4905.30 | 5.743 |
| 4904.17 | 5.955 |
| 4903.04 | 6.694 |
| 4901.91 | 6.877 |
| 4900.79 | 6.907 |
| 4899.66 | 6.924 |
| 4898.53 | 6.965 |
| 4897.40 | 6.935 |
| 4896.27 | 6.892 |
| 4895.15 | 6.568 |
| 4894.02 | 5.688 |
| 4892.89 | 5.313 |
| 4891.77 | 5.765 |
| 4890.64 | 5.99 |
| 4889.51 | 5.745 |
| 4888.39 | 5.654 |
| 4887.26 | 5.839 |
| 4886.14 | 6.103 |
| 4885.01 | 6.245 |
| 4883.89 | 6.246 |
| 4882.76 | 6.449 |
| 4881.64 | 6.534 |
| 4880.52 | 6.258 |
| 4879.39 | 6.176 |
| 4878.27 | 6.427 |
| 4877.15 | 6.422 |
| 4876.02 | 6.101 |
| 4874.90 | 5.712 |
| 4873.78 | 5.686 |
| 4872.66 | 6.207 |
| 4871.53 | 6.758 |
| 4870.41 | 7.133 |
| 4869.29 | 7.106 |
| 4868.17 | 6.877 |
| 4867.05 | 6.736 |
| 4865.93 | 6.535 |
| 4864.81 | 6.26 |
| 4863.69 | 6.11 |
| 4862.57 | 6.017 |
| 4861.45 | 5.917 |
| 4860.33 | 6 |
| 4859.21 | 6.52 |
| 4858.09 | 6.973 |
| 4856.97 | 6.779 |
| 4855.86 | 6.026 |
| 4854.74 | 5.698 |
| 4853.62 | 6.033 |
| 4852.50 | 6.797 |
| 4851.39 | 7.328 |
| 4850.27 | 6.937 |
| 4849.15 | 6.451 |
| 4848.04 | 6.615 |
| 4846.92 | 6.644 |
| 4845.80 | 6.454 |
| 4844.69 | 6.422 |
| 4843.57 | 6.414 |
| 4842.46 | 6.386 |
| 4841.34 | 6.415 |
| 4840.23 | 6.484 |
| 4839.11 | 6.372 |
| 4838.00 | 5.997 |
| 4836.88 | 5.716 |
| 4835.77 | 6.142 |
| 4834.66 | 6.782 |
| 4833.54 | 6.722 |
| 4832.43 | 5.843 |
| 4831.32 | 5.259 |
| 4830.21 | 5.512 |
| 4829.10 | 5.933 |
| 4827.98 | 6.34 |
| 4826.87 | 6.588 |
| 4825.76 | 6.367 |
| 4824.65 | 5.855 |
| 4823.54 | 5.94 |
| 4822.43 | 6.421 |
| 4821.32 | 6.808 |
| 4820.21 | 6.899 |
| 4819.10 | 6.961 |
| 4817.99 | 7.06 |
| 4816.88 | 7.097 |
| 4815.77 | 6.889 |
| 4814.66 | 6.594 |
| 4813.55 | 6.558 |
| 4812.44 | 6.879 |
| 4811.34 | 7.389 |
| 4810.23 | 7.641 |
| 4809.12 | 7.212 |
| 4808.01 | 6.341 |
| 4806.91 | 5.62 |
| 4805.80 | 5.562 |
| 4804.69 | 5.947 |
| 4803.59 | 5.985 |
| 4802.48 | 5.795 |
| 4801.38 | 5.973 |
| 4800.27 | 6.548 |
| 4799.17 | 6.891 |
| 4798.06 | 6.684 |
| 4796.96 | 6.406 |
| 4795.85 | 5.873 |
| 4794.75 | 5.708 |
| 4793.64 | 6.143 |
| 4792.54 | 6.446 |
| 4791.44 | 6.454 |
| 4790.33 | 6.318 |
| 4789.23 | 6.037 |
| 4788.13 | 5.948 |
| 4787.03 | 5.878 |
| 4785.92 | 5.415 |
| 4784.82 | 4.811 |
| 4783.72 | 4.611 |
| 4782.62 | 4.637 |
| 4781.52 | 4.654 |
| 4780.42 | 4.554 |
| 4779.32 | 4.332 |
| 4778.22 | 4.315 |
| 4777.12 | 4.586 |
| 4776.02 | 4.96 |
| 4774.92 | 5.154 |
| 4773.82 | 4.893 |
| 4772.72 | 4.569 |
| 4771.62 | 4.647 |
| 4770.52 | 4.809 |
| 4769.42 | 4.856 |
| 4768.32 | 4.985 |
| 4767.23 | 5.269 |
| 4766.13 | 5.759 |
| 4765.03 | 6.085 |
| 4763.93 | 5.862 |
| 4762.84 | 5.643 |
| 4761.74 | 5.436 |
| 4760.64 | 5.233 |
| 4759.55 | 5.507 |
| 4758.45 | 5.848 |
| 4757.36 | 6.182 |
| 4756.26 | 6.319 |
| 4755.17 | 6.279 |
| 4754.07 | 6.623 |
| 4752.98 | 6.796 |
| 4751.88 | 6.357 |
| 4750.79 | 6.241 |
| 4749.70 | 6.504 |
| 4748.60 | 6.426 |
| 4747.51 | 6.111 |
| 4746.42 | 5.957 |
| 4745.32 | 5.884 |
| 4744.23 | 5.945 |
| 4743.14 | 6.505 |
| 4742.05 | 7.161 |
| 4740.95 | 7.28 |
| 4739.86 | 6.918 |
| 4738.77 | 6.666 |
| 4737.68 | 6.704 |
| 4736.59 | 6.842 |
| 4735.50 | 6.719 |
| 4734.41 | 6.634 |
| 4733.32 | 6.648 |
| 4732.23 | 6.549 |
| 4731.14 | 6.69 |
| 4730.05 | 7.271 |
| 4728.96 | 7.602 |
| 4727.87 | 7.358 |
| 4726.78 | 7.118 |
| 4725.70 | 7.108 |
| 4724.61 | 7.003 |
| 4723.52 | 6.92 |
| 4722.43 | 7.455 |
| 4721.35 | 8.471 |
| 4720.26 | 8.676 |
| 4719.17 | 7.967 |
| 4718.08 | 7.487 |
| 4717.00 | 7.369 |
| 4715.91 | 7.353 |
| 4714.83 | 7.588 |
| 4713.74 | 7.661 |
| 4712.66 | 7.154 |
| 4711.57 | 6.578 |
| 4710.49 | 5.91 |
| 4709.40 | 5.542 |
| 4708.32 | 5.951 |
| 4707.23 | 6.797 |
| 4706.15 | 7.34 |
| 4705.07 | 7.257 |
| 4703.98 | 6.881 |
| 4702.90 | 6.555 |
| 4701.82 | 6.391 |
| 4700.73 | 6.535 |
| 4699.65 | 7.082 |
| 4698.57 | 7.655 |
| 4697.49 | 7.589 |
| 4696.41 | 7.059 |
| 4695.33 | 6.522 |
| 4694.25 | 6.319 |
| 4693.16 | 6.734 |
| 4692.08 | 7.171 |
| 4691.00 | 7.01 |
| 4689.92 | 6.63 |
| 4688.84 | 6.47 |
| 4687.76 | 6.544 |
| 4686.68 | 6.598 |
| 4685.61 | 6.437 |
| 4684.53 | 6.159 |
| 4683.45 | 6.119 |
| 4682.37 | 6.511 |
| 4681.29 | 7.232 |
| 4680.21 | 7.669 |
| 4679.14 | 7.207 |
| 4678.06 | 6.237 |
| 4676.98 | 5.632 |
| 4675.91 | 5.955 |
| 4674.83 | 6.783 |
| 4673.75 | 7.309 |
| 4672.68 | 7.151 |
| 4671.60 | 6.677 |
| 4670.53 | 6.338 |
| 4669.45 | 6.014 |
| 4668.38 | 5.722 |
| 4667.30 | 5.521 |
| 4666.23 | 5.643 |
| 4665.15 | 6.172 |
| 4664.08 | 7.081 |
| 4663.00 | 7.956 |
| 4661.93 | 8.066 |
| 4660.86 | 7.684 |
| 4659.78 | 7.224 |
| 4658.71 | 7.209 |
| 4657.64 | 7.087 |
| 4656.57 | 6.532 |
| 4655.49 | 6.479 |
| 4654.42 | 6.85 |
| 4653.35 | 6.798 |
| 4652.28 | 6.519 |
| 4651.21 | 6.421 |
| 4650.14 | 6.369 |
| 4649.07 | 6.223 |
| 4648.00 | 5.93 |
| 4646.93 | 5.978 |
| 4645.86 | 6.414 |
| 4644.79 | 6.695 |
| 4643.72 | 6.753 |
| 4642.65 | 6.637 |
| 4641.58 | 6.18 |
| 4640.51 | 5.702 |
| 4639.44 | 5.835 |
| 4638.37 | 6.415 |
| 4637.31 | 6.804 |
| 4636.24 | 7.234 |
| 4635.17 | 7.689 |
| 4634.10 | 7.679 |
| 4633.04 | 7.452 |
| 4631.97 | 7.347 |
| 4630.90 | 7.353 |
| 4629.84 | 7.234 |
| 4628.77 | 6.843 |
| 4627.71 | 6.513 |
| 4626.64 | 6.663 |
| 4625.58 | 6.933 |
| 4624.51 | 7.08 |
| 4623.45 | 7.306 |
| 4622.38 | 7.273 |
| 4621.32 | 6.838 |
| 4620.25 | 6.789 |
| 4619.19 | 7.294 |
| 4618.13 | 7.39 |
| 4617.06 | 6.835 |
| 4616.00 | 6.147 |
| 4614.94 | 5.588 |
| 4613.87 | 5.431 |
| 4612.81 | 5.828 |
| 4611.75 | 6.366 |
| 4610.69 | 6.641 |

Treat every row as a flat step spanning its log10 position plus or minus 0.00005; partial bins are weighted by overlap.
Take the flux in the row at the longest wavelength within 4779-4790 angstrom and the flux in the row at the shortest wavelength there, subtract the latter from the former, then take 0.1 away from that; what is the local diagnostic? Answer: 1.6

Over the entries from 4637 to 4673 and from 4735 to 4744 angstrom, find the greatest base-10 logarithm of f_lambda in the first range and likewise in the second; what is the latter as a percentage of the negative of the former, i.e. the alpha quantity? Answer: -95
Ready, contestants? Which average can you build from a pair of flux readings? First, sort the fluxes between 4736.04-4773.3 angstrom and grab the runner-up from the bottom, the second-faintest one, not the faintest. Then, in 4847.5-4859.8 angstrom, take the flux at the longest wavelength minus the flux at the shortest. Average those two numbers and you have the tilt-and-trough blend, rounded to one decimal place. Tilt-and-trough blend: 2.3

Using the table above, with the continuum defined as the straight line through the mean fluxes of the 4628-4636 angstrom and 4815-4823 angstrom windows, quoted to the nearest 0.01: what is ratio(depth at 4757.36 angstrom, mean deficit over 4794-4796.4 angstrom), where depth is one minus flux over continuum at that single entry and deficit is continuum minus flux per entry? 0.11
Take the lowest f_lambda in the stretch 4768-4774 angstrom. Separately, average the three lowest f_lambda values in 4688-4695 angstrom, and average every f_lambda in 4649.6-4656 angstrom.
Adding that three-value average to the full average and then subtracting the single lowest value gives 8.5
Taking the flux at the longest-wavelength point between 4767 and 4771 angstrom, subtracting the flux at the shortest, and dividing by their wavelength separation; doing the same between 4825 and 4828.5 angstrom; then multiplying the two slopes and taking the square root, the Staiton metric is 0.04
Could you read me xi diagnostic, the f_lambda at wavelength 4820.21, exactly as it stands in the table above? 6.899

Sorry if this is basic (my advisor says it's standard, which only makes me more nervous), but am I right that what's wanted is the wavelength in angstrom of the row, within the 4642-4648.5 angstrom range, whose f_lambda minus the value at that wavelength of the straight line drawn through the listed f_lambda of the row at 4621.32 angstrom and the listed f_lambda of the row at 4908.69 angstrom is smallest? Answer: 4648.00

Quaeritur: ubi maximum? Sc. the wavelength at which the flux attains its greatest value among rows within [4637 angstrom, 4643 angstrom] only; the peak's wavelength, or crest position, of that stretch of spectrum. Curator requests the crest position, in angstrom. 4637.31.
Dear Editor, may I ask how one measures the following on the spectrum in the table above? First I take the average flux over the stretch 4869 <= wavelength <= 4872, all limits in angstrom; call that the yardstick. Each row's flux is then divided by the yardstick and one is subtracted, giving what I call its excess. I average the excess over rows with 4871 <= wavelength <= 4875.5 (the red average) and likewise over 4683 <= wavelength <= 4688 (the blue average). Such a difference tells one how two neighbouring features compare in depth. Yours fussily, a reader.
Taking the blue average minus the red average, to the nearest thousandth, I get 0.040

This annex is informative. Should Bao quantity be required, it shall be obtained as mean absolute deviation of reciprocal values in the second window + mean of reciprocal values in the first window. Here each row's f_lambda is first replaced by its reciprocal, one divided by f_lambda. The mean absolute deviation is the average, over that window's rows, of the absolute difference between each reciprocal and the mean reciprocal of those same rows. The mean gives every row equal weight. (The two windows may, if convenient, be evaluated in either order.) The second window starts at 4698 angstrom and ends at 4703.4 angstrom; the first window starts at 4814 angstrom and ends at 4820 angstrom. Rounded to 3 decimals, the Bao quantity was 0.153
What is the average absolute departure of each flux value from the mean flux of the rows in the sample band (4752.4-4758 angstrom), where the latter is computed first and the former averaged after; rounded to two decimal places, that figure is 0.22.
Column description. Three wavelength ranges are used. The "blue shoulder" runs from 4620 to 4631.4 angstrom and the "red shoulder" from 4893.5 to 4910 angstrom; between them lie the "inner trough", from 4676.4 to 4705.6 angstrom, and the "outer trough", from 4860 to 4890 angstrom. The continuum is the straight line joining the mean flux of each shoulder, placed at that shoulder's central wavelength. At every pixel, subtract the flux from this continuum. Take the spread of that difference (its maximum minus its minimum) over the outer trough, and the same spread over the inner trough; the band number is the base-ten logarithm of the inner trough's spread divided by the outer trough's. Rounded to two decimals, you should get 0.15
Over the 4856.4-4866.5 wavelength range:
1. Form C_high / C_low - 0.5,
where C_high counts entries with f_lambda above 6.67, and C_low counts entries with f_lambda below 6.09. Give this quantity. 0.17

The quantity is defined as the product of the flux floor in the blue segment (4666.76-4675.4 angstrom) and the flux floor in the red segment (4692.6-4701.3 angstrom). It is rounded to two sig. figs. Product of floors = 35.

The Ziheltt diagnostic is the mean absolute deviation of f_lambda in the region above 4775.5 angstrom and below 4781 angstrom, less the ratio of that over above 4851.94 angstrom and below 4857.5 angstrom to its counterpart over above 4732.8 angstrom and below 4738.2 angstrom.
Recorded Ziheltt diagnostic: -7.2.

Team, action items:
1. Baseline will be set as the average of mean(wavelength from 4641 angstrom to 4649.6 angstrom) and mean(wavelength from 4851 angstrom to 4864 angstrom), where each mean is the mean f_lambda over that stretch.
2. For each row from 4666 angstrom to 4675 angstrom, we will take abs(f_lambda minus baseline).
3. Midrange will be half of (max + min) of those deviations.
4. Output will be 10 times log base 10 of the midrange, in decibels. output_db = -3.1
